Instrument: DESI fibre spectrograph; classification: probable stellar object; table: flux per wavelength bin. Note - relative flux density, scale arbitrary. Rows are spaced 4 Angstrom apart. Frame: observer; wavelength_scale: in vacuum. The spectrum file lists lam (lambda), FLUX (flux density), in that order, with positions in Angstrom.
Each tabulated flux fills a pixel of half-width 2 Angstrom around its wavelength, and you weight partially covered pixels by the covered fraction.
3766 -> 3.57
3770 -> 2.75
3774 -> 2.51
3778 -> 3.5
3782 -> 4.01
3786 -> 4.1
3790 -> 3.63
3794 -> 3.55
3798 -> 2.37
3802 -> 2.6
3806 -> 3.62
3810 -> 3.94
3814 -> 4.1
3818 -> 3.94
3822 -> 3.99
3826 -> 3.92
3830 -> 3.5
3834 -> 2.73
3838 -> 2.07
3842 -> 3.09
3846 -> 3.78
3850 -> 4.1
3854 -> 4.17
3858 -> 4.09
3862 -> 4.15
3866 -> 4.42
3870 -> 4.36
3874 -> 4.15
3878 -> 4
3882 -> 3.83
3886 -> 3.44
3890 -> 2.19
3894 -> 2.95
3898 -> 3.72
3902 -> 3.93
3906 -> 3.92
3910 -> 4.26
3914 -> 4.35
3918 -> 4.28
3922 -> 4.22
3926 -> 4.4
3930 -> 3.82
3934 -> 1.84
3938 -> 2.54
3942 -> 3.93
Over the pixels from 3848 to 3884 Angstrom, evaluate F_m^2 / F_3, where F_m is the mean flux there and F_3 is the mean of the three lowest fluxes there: 4.32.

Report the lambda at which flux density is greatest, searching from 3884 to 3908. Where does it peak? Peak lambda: 3902 Angstrom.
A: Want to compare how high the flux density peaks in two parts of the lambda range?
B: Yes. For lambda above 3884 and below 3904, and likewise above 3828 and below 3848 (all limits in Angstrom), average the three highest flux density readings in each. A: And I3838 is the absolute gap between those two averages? 0.24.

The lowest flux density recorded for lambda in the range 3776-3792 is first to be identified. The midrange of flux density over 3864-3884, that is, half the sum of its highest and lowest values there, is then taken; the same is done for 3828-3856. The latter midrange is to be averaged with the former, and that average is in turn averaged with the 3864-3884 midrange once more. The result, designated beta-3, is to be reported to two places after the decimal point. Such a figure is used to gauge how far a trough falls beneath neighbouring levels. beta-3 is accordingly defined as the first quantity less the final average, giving -0.37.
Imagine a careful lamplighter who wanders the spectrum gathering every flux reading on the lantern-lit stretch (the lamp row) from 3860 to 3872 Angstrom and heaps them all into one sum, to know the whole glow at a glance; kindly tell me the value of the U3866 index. 13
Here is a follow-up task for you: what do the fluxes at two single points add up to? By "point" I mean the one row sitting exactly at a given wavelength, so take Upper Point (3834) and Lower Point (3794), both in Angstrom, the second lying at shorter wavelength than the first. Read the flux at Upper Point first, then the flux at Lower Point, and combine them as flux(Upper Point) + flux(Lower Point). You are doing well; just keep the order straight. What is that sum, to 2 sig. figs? 6.3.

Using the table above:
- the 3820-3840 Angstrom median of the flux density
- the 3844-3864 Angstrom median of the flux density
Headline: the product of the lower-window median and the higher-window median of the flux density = 14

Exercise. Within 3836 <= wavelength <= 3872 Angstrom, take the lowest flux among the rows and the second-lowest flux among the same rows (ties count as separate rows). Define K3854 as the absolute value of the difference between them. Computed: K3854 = 1.0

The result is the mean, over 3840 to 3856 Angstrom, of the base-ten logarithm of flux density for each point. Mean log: 0.58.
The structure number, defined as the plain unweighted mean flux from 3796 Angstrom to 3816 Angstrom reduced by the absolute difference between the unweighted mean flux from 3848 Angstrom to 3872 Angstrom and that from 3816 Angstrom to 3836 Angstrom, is 2.7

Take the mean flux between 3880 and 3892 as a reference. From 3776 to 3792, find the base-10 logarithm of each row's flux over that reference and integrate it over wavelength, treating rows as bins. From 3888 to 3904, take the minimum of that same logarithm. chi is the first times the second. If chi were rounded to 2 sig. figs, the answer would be -0.21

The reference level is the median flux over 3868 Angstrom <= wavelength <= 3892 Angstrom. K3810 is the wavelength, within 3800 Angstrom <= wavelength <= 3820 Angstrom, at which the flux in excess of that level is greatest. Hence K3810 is 3814 Angstrom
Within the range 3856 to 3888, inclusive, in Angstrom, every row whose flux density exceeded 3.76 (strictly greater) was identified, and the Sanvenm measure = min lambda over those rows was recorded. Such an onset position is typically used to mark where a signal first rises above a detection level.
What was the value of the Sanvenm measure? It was 3858 Angstrom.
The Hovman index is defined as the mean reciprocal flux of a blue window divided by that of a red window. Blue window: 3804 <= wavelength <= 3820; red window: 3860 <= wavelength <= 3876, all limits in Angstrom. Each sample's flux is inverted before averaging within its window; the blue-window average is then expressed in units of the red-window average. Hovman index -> 1.10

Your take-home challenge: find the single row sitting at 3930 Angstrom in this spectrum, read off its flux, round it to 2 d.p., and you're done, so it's 3.82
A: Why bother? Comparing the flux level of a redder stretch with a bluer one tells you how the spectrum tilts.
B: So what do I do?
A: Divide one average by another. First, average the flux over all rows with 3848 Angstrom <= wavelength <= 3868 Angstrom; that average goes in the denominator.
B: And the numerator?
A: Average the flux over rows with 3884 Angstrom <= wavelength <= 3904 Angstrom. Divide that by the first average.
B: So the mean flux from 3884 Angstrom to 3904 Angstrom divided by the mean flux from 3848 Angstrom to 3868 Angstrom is 0.8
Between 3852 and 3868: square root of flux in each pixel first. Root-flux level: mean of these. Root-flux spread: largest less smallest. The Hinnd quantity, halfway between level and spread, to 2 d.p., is 1.07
